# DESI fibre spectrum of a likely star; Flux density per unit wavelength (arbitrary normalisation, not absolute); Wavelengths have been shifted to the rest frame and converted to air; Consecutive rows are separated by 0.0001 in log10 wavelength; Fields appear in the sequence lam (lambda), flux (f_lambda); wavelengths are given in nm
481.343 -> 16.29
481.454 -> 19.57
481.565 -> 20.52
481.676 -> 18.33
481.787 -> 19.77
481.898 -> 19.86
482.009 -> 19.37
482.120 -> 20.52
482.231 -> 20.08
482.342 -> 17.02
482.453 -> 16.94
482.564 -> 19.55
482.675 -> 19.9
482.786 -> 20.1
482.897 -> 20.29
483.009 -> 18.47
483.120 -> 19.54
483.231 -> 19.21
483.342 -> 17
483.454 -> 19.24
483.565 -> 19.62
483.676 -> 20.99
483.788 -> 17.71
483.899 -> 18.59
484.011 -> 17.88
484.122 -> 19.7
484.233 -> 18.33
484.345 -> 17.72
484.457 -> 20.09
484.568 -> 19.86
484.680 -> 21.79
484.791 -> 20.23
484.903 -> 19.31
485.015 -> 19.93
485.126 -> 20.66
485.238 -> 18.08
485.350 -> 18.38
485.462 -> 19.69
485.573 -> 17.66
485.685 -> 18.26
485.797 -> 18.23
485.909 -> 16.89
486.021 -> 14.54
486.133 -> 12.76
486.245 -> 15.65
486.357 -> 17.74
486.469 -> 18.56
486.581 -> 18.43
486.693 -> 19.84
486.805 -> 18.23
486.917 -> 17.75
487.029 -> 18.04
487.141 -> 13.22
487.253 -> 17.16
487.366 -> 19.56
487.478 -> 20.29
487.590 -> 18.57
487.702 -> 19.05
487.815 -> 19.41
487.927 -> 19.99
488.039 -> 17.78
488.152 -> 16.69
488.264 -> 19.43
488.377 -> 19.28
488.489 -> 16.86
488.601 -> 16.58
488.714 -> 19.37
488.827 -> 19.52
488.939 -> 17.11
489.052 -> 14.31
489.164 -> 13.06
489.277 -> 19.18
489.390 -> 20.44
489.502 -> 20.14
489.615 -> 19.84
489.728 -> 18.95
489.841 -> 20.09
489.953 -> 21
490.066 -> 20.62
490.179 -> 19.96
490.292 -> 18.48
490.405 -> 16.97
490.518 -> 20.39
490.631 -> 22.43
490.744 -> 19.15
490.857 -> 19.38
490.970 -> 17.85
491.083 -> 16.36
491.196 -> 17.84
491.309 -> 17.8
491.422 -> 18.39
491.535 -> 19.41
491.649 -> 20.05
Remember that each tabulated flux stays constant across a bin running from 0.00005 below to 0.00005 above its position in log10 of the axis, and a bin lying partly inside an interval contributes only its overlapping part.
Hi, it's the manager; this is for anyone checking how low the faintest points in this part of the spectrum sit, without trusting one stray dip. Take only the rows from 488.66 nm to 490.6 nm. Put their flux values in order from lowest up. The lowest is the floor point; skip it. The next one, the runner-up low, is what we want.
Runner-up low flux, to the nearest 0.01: 14.31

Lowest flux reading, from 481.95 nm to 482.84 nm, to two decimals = 16.94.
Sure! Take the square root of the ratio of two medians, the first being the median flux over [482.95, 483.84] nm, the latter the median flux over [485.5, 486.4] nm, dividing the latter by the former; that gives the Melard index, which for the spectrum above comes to 0.95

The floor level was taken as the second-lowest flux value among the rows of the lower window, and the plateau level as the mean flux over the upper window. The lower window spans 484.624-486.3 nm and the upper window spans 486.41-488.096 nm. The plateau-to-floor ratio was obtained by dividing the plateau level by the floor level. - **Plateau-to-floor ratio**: 1.26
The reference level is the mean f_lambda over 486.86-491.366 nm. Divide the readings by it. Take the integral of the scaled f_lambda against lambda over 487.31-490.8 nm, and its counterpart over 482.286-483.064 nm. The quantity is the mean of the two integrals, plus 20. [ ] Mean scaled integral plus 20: 22.2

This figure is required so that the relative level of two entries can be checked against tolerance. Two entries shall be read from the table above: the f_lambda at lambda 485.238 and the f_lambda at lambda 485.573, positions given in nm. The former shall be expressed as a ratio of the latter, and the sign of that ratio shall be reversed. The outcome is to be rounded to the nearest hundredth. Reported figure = -1.02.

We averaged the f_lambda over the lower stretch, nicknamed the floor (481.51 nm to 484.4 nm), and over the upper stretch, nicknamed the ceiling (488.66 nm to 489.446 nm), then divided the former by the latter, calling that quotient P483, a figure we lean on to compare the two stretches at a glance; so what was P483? 1.09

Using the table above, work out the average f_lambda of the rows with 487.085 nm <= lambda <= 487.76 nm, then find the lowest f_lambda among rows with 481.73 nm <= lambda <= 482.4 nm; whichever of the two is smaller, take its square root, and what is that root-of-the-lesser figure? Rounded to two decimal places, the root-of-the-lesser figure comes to 4.13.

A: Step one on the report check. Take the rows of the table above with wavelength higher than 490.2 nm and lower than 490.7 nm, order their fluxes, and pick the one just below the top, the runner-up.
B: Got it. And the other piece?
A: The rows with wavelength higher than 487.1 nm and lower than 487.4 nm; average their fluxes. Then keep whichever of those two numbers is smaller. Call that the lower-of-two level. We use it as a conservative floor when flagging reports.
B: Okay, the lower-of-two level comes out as 16.6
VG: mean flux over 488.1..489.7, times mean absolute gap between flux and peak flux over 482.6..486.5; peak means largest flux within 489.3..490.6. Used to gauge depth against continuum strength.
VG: 43.2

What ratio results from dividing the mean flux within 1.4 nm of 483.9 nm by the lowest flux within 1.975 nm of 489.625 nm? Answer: 1.48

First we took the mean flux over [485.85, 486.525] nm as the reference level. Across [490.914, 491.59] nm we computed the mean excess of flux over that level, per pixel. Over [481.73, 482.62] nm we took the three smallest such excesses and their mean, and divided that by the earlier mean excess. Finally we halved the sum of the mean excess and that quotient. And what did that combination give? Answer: 1.4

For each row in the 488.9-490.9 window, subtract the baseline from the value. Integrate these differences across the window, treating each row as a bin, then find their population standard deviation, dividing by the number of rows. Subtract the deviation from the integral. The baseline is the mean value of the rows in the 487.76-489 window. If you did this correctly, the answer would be -1.0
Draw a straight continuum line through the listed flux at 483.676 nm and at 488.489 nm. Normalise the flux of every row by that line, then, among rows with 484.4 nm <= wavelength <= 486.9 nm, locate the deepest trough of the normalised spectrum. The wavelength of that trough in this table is 486.133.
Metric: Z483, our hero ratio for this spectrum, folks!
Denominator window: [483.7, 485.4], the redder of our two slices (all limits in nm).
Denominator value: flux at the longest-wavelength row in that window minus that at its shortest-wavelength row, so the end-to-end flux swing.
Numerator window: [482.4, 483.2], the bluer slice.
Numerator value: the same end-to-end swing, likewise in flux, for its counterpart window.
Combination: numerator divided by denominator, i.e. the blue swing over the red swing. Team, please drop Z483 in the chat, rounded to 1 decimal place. 3.9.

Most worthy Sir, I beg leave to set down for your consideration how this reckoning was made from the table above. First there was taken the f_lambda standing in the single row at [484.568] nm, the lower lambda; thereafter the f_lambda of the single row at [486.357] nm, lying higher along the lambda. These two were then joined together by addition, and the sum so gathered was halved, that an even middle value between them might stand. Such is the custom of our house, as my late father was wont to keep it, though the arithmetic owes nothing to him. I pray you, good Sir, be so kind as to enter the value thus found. 18.8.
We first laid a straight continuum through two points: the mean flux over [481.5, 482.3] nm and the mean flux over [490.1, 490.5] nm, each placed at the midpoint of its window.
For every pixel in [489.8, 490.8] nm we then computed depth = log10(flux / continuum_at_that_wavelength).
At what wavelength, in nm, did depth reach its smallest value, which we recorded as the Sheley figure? 490.405 nm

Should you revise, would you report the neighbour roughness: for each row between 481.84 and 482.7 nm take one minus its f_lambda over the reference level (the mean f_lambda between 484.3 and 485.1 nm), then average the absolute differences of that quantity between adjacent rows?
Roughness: 0.059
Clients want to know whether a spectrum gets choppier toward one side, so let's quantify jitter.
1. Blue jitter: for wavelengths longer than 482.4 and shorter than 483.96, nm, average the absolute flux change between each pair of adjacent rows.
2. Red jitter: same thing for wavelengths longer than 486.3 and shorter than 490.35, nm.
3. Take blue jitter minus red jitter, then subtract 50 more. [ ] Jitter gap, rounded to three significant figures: -50.2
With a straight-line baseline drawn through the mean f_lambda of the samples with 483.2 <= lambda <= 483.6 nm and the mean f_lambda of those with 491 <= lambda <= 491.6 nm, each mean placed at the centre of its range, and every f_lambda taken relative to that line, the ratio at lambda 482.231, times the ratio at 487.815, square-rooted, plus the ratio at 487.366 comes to 2.13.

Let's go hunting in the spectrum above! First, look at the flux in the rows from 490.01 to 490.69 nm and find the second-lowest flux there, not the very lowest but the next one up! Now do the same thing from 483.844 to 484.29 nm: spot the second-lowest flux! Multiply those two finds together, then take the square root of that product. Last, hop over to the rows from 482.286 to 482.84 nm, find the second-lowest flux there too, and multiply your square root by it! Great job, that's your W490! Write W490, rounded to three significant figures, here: 313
